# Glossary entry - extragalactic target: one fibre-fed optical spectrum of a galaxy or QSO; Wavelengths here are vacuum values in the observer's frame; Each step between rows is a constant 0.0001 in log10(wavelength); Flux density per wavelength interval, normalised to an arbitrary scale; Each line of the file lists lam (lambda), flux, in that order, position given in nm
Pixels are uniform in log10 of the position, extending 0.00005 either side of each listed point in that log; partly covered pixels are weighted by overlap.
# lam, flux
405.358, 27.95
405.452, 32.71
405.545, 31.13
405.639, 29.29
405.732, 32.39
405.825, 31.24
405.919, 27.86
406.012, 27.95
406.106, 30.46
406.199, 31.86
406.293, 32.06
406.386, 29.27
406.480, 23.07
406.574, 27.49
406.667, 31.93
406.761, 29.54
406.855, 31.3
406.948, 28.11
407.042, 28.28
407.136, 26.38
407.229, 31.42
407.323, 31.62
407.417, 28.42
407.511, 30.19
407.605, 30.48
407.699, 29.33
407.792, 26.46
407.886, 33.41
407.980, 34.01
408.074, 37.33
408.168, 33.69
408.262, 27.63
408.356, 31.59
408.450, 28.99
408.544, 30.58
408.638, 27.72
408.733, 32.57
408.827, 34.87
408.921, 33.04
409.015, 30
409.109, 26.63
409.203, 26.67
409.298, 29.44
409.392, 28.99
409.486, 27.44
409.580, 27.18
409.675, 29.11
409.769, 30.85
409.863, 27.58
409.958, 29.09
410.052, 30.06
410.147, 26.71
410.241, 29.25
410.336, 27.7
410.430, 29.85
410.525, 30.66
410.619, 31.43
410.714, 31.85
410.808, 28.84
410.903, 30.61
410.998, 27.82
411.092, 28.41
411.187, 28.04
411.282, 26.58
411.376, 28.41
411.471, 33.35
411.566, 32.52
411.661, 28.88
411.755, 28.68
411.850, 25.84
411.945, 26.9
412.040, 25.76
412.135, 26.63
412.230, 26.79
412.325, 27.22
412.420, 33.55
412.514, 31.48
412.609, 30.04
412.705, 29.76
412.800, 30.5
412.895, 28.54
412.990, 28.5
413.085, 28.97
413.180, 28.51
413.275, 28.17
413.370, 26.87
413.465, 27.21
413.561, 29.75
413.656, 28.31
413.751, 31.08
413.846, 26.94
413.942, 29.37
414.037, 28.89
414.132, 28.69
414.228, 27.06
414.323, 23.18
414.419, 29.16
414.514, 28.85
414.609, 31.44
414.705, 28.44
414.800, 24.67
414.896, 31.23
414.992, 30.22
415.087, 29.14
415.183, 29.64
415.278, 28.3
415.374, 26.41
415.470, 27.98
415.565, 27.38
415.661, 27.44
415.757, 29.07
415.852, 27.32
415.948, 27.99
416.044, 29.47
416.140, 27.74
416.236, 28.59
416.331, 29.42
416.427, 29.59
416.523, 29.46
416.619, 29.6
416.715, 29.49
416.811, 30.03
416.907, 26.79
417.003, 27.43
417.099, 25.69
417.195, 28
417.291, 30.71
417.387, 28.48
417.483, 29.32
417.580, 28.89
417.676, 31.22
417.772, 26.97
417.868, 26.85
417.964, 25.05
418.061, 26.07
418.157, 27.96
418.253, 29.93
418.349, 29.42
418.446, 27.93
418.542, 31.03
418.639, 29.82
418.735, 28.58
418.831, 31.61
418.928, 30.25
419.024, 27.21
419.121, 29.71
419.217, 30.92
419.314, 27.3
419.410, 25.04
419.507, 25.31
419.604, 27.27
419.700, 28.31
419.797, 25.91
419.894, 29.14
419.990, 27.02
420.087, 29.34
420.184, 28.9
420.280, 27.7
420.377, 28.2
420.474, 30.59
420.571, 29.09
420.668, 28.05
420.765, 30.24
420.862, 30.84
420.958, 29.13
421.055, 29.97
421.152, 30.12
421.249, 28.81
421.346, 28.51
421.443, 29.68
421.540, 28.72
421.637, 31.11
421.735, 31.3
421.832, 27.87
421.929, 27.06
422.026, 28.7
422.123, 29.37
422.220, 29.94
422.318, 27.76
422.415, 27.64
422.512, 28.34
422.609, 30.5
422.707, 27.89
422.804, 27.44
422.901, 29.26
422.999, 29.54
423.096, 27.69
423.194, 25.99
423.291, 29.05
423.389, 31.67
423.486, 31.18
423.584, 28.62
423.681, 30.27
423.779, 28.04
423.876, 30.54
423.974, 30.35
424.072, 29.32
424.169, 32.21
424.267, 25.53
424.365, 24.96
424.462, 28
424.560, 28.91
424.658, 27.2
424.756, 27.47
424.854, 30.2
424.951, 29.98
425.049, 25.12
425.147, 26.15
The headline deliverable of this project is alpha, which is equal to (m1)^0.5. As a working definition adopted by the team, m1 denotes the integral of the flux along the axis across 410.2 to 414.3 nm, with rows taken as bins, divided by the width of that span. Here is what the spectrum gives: 5.38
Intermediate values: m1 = 28.9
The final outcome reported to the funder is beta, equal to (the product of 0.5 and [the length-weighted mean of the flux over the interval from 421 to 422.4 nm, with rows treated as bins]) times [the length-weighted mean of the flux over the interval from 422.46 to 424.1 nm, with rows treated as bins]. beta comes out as 425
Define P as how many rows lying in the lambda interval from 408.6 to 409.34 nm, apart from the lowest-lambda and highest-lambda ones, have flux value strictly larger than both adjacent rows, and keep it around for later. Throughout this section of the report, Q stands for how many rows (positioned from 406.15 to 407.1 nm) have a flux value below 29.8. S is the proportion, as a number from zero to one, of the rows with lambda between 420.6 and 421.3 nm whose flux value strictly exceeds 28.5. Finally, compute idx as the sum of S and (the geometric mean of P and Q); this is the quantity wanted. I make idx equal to 3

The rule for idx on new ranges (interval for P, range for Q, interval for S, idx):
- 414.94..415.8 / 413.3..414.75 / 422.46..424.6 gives 6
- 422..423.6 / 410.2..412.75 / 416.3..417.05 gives 9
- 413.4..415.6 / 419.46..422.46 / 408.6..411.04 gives 14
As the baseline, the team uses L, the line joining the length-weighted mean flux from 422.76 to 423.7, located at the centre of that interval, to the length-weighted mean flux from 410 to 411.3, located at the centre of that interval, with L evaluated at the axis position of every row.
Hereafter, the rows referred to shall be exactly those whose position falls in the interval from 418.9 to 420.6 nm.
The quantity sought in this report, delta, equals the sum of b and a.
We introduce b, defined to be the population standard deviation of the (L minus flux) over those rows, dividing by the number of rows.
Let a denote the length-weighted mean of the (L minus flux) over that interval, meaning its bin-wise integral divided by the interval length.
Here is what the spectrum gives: 2.6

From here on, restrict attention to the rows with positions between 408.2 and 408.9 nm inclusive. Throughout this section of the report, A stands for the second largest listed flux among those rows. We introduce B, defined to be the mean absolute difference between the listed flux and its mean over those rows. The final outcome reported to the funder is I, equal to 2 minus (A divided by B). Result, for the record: -14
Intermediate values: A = 32.57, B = 2.1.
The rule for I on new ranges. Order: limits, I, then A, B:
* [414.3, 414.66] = -10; 29.16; 2.5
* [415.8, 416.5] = -36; 29.47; 0.8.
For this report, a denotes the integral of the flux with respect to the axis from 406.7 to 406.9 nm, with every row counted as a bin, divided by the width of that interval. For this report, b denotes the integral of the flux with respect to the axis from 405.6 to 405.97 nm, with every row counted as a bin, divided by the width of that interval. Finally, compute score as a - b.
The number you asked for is 0.2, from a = 30.4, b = 30.2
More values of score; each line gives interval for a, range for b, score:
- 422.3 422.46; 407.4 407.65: -2.1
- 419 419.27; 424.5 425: 0.7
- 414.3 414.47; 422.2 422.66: -2.1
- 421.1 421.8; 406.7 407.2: 0.8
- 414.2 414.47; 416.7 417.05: -1.9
